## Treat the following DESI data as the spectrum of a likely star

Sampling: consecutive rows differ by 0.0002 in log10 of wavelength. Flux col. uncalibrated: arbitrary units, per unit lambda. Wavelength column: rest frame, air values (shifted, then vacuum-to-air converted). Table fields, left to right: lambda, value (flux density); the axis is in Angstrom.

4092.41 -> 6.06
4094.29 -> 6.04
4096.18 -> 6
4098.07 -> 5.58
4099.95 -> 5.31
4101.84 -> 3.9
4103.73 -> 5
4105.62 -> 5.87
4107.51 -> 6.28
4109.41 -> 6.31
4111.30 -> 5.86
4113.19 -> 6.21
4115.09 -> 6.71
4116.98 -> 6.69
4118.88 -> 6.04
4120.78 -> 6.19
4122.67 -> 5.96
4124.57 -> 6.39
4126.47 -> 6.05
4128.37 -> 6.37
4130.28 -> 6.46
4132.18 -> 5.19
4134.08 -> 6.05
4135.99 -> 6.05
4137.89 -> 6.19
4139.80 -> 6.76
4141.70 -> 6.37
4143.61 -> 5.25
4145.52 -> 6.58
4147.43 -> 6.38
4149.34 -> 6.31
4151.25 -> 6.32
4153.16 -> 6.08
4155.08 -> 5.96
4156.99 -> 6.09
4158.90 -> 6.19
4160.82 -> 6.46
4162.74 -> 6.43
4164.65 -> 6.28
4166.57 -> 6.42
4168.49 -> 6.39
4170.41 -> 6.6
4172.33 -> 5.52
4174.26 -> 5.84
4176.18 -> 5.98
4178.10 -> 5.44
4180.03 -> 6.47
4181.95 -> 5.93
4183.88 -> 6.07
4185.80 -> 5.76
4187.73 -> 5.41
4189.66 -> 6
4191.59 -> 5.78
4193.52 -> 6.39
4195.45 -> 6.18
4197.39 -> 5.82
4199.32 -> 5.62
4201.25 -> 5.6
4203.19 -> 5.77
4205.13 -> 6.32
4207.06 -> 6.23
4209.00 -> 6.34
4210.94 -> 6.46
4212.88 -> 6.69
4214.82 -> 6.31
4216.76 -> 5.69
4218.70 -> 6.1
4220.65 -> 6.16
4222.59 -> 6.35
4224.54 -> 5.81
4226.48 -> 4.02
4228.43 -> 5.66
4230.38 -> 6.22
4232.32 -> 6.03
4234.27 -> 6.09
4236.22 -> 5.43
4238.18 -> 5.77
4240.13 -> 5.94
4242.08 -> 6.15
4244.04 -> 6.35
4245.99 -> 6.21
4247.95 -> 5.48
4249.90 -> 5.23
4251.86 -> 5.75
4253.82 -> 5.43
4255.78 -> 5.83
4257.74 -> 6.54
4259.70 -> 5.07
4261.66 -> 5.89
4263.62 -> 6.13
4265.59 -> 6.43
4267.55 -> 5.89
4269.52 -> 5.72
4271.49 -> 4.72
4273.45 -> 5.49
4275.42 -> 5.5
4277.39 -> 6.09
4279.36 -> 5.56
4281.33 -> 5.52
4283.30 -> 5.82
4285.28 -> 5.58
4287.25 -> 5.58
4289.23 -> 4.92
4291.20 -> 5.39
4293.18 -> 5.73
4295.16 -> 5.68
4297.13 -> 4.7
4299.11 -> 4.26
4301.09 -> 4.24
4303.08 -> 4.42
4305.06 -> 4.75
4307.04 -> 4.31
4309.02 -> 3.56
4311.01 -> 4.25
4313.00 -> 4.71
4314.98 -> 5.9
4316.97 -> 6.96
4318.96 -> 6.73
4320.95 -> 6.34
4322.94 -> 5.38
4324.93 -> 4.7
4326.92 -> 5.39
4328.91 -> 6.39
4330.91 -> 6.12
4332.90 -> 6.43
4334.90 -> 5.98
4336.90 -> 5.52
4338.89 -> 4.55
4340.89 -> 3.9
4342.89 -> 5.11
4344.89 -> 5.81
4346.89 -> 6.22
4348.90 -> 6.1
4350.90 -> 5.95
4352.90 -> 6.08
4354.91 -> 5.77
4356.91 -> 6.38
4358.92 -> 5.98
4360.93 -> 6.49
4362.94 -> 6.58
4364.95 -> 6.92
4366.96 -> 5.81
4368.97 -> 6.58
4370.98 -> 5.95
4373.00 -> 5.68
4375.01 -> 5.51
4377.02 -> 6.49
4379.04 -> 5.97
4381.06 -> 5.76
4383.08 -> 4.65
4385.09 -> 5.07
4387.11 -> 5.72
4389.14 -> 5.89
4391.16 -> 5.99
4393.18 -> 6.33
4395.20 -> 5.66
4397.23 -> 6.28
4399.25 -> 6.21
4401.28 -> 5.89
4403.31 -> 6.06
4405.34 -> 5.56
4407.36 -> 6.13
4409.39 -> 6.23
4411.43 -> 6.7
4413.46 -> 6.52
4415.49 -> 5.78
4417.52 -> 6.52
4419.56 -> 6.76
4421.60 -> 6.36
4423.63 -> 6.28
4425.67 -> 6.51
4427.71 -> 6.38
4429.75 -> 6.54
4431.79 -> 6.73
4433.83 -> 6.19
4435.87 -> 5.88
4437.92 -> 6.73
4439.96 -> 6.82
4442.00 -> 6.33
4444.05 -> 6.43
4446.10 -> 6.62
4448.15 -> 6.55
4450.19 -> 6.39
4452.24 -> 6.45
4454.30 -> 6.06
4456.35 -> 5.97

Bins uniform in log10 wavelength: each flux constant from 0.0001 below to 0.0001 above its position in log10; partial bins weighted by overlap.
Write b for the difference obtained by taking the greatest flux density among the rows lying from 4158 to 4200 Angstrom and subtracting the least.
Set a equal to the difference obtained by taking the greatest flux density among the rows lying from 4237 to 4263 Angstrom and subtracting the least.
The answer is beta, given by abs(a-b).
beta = 0.3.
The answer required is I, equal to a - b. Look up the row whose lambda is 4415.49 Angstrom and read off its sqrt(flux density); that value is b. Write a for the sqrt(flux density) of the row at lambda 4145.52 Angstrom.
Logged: 0.16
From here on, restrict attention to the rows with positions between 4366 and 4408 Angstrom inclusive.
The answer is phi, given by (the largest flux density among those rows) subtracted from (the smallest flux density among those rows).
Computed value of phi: -1.9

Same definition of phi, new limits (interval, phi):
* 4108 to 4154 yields -1.6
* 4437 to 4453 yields -0.5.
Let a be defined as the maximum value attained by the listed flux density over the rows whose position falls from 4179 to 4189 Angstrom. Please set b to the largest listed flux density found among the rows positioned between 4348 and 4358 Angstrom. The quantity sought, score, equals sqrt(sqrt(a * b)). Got 2.53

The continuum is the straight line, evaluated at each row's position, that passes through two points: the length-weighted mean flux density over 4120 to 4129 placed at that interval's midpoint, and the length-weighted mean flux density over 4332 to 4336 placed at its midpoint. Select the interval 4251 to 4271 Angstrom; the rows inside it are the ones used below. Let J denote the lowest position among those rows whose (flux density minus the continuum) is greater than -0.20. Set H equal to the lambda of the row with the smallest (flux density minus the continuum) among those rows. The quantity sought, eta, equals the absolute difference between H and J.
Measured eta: 2.0 Angstrom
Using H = 4259.70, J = 4257.74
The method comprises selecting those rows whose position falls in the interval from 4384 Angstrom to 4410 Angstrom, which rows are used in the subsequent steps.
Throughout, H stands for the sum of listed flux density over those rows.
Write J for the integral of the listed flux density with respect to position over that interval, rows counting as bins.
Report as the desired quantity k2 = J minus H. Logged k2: 77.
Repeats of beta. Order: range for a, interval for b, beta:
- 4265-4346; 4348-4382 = 2.0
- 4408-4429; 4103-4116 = 0.7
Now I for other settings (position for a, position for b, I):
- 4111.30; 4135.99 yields -0.04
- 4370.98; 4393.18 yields -0.08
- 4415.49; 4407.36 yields -0.07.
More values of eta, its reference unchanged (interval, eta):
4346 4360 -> 8.0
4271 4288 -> 5.9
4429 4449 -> 6.1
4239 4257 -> 7.8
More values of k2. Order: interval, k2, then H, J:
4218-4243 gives 70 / 76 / 146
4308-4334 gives 73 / 73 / 146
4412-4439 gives 90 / 83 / 173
